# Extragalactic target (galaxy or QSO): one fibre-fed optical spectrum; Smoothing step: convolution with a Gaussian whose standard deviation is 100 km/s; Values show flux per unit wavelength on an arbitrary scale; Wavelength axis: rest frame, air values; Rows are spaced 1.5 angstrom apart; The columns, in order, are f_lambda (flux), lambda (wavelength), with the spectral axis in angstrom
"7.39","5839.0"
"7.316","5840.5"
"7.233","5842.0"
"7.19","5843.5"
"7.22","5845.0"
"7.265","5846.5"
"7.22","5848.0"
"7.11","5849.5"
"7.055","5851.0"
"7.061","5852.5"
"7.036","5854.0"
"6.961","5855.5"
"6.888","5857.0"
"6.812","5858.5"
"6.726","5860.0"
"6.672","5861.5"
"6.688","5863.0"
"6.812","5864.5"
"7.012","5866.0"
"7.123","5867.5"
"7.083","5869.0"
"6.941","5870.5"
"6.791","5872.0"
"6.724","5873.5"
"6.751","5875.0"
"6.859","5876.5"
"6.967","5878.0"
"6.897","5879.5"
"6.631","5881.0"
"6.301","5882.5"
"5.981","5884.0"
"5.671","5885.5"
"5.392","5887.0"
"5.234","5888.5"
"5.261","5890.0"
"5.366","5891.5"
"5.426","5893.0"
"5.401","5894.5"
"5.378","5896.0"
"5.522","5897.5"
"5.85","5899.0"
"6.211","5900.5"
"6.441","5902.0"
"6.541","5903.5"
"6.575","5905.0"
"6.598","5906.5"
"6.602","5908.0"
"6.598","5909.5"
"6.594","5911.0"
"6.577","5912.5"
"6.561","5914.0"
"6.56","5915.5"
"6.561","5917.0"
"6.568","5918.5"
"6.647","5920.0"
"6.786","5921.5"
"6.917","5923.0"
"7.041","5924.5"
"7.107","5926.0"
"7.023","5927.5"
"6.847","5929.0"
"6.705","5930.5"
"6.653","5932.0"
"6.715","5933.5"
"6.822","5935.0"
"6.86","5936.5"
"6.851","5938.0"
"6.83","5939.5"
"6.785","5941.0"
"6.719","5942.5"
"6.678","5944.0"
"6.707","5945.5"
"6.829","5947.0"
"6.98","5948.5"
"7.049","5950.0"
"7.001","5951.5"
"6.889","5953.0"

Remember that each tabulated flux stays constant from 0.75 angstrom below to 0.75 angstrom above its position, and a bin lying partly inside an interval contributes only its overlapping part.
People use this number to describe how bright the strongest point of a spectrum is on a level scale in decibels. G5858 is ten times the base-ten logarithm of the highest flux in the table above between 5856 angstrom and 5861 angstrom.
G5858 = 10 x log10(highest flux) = 8.38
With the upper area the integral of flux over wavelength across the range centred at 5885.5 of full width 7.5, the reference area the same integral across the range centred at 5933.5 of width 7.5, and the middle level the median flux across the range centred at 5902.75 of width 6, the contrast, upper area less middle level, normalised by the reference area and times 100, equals 72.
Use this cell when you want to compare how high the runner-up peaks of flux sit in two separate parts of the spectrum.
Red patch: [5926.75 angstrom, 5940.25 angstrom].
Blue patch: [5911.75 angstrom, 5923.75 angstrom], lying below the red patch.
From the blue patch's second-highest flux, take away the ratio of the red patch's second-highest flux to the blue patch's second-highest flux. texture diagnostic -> 5.78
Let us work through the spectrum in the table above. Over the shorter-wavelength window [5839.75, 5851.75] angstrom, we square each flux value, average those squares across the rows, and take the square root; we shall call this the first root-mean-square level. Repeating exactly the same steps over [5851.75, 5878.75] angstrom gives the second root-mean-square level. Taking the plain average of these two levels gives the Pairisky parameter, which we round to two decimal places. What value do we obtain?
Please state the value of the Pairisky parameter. 7.04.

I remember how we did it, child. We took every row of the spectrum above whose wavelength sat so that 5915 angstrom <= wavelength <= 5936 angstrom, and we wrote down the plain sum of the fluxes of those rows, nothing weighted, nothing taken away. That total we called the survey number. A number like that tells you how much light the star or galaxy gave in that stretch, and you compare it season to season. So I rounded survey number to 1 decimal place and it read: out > 95.0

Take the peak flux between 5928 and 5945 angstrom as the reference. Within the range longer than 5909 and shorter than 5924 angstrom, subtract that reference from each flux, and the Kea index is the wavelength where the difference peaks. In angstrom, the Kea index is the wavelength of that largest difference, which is 5923.0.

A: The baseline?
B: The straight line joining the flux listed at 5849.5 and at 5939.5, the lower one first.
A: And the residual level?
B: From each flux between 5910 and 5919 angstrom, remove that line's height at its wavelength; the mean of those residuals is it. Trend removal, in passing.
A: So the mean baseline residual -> -0.34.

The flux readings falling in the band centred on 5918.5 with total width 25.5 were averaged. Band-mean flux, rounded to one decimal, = 6.7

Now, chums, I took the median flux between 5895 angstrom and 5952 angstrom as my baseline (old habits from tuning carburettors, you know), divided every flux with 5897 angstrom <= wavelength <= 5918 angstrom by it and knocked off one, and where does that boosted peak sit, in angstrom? 5908.0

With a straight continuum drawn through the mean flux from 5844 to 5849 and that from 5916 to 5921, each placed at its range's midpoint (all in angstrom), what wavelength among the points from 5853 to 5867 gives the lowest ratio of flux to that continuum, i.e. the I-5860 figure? 5861.5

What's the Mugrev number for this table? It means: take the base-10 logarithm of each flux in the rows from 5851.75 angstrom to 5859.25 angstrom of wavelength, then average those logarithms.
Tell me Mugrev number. 0.842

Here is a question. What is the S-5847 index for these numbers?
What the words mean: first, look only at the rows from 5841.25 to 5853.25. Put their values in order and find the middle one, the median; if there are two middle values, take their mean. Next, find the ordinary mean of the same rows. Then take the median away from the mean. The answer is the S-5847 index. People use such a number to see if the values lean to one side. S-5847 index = -0.04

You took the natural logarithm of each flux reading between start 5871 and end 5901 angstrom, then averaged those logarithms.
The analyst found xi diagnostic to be 1.79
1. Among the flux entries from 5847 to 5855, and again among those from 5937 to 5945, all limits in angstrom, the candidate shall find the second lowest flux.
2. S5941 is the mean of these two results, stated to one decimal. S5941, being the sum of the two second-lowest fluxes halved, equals 6.9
